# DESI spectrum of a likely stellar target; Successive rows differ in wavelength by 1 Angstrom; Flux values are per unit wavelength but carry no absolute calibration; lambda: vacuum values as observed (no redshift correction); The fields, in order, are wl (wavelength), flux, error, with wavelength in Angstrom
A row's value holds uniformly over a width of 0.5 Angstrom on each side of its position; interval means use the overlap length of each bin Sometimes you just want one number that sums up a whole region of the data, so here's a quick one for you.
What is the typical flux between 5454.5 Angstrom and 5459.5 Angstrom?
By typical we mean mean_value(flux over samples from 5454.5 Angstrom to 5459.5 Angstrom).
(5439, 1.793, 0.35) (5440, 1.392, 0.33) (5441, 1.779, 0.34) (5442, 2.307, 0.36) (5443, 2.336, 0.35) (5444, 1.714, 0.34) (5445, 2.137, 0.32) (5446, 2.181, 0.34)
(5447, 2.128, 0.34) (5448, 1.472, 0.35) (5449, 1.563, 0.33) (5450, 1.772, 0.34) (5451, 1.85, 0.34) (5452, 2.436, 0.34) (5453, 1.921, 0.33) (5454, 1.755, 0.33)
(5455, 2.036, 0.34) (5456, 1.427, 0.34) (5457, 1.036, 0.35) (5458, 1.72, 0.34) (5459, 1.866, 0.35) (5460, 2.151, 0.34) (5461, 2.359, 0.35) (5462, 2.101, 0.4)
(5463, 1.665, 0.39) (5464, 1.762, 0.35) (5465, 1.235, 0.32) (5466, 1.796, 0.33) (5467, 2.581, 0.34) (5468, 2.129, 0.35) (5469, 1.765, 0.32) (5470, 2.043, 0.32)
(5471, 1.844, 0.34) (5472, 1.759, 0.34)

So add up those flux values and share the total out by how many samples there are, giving 1.62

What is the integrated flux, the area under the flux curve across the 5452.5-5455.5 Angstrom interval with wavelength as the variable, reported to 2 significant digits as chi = 5.7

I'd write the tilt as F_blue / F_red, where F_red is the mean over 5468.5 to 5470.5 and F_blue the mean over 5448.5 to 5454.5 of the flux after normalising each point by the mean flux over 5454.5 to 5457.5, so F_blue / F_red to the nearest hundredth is 0.99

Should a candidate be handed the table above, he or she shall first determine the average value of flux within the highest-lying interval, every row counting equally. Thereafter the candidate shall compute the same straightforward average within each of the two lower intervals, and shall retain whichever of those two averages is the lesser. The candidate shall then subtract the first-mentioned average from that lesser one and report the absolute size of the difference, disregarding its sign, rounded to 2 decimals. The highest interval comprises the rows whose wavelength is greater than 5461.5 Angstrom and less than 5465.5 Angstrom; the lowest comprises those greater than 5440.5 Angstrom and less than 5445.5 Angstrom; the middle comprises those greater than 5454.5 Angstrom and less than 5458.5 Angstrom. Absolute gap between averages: 0.14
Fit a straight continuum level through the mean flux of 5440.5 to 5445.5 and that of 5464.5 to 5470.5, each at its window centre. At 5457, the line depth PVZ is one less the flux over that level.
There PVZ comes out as 0.48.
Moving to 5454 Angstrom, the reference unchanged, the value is 0.12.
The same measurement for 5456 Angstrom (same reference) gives 0.28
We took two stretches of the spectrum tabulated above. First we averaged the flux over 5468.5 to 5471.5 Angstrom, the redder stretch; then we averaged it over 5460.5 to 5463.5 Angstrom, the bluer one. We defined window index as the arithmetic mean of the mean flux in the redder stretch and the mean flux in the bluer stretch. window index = 1.96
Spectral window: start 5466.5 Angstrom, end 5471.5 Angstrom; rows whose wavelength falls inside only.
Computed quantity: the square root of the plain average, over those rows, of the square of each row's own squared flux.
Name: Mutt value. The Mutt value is 4.6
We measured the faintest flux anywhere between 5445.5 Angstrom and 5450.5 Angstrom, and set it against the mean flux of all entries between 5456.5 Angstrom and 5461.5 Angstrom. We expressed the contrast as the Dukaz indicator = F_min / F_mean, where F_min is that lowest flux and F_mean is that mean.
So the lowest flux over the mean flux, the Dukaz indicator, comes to 0.81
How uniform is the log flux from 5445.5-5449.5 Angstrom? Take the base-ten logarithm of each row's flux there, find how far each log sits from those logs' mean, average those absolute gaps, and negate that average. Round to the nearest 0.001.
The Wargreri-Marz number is -0.076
